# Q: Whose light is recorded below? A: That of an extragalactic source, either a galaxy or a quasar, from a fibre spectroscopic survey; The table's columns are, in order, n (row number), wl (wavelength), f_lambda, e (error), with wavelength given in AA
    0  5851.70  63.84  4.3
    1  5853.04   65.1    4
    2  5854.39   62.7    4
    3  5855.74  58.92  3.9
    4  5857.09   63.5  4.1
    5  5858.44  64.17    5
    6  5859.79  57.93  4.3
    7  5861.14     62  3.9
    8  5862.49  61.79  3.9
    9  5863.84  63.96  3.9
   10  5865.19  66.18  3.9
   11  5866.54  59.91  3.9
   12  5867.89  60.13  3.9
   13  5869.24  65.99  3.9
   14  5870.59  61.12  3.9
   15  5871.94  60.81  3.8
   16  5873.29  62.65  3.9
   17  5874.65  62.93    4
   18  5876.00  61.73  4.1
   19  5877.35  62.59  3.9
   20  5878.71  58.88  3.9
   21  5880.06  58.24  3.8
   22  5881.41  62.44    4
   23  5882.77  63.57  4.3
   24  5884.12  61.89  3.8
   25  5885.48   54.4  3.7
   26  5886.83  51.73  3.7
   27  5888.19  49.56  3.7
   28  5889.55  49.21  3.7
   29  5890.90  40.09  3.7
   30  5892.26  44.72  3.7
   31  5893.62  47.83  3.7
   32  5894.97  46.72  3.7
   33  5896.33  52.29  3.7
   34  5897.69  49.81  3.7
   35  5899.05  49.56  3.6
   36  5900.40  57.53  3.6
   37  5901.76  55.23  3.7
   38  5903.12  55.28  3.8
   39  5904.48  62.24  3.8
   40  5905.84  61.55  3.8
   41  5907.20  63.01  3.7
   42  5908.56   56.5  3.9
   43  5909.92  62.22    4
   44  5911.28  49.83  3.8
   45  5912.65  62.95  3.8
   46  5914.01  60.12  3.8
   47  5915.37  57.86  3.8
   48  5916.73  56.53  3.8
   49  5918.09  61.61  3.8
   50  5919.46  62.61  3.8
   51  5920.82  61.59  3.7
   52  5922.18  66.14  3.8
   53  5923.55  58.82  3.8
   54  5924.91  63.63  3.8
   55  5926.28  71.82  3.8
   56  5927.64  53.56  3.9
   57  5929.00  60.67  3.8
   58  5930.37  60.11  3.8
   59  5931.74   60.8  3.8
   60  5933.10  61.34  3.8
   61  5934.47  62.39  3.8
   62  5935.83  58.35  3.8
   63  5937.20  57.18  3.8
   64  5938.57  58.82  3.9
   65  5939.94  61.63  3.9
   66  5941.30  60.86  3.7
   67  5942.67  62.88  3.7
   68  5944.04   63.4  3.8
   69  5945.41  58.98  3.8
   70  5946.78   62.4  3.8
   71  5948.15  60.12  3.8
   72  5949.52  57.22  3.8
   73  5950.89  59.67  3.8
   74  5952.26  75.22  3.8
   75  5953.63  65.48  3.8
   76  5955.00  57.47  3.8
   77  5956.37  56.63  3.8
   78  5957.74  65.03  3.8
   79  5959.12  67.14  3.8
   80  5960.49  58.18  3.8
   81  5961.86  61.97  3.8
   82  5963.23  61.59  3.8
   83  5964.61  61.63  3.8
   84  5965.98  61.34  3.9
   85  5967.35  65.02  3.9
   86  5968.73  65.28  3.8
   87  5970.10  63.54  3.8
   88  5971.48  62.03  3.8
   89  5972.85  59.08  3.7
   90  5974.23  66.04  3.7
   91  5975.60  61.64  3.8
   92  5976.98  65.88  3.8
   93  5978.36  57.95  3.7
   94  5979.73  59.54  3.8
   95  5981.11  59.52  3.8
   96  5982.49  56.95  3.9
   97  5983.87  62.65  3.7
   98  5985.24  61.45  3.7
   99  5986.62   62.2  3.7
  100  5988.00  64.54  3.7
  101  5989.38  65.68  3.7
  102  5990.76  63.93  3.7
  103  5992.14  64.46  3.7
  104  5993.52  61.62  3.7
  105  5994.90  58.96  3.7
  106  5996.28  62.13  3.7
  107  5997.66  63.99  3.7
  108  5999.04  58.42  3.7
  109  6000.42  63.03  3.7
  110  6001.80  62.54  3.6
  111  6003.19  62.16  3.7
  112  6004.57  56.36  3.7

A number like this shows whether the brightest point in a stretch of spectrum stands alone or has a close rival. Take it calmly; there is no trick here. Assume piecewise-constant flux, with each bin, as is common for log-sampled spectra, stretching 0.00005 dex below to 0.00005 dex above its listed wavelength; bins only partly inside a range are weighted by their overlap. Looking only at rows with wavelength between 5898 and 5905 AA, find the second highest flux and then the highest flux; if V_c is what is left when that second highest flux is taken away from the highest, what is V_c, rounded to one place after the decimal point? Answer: 4.7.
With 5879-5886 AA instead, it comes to 1.1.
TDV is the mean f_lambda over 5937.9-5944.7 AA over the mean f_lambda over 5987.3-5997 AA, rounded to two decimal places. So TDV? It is 0.98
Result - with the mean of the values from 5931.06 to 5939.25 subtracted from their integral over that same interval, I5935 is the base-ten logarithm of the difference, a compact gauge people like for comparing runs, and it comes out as 2.634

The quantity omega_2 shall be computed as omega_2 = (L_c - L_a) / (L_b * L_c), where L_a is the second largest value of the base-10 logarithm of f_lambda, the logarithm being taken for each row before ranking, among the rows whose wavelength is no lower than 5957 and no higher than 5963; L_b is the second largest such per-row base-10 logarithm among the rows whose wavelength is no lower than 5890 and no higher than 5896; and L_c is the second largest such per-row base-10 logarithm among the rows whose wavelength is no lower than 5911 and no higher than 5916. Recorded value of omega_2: -0.011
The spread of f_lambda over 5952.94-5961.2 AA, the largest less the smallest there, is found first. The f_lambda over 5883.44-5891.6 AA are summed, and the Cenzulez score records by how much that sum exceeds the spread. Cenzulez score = 296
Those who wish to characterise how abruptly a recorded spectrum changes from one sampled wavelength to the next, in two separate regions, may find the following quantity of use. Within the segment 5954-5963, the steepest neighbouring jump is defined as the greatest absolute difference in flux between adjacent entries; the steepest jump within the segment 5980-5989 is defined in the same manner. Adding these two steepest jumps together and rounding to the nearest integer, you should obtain 15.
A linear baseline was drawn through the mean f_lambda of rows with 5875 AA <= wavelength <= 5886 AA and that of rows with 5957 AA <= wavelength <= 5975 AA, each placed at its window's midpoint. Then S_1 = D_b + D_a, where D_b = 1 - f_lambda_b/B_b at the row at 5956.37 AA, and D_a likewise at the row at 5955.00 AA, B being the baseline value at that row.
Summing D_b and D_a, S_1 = 0.18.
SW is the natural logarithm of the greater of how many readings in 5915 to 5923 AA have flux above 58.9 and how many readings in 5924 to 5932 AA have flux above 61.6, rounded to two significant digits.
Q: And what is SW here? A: 1.4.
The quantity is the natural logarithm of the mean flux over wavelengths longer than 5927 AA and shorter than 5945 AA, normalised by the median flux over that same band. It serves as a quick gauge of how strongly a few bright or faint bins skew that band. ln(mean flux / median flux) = -0.011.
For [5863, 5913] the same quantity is -0.047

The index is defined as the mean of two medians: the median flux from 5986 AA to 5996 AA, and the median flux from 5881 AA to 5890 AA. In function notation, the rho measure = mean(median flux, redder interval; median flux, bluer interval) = 59.2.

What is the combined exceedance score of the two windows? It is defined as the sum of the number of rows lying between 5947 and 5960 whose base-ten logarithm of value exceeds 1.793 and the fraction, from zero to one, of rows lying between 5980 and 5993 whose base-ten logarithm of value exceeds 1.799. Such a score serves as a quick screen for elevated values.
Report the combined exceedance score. 4.4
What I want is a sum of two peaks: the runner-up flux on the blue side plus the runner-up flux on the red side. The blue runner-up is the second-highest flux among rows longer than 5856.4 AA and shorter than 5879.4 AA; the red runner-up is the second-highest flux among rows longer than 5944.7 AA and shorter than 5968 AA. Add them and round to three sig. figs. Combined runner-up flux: 133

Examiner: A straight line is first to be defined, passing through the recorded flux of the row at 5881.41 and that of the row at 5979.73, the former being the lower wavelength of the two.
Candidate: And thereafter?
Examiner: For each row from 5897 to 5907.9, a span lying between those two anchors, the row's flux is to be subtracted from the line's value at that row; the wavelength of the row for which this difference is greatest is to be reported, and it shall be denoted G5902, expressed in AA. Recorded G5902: 5899.05 AA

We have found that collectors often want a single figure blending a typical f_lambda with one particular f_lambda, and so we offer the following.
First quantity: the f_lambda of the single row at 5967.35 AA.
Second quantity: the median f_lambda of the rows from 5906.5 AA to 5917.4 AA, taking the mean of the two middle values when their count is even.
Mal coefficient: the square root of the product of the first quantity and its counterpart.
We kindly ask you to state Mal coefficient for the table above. 61.9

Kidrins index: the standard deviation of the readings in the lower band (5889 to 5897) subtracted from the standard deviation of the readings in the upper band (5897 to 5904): -0.6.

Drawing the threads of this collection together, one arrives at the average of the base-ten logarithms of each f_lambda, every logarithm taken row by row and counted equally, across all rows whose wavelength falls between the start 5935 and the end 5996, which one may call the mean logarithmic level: 1.79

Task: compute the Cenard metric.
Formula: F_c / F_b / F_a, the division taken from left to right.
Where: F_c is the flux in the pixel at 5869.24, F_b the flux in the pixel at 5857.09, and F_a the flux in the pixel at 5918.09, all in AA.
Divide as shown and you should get 0.0169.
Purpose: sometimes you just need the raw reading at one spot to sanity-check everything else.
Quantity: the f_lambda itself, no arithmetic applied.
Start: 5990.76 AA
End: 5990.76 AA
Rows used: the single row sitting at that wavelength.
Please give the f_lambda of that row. 63.93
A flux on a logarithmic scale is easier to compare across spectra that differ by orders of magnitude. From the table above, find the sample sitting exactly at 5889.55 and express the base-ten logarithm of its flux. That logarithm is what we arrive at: 1.69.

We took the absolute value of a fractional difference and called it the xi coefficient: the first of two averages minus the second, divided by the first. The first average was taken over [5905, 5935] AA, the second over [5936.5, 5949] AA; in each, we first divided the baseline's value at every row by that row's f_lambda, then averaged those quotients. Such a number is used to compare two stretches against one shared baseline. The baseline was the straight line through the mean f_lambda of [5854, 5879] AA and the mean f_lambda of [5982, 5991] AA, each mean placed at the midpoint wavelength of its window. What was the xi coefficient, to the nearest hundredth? 0.00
